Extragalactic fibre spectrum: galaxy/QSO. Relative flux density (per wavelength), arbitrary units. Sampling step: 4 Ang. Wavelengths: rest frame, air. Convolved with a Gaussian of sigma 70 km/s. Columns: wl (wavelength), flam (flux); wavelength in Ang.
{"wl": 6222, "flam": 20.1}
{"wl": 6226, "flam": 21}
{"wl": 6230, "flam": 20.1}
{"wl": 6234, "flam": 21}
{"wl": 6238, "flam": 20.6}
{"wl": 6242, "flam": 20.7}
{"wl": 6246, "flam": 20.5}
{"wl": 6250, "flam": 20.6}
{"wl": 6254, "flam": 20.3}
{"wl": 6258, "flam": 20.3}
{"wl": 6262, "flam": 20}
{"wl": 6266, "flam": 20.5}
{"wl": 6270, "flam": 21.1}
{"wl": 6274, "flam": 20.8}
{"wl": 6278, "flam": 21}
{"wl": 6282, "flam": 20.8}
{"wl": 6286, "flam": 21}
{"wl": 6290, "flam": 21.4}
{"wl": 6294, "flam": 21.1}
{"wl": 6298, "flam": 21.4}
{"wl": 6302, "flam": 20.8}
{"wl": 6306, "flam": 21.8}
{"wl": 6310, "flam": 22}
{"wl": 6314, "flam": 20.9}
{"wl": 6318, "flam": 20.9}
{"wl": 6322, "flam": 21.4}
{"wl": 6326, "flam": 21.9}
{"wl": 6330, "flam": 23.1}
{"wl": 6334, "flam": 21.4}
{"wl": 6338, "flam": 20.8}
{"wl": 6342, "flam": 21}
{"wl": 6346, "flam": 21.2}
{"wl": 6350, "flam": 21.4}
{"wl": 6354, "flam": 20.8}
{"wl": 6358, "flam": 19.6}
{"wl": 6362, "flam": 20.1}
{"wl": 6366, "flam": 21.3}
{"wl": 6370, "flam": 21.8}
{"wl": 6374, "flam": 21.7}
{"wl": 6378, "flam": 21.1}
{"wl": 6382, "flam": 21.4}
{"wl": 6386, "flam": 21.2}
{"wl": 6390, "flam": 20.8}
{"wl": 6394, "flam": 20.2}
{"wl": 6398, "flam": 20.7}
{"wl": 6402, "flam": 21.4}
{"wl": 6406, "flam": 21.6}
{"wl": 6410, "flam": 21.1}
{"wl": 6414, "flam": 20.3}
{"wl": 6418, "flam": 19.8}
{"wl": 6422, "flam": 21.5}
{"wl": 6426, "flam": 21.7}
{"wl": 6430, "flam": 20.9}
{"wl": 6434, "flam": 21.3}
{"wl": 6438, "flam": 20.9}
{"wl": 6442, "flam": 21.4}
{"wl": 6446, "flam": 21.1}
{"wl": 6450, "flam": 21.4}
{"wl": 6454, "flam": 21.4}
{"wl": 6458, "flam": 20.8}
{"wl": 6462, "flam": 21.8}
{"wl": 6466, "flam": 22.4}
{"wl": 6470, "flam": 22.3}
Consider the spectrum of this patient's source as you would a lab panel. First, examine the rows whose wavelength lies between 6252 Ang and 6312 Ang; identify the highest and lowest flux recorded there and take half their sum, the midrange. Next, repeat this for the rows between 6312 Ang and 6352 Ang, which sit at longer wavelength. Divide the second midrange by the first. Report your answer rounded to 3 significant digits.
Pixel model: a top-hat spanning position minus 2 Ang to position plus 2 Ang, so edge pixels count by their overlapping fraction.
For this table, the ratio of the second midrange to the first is 1.05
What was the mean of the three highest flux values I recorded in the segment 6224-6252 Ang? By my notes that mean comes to 20.9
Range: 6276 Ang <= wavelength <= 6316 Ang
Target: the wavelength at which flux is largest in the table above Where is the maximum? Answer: 6310 Ang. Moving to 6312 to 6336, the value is 6330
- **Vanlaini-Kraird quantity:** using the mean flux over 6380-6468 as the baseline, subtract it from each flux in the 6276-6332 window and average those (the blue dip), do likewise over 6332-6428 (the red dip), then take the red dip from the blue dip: 0.40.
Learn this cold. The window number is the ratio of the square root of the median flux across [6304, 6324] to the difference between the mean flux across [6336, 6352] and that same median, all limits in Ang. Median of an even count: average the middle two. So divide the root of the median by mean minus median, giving -15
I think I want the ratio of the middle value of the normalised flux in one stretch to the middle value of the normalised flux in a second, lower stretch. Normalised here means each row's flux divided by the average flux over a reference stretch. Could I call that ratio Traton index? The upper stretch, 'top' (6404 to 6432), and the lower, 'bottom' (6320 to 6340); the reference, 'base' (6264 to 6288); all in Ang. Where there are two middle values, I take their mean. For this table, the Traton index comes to 0.99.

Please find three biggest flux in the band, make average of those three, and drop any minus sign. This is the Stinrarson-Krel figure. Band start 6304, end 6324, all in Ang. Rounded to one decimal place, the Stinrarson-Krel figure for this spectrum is 21.7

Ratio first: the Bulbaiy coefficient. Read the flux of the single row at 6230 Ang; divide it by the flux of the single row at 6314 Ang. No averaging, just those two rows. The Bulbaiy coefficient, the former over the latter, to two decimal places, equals 0.96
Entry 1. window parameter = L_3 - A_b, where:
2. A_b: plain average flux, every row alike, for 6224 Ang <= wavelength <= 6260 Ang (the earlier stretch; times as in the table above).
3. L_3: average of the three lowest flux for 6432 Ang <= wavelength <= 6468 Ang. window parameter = 0.4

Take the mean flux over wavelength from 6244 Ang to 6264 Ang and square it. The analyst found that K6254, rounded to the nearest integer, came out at 414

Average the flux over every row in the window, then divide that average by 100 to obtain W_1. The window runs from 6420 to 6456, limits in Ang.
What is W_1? 0.213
